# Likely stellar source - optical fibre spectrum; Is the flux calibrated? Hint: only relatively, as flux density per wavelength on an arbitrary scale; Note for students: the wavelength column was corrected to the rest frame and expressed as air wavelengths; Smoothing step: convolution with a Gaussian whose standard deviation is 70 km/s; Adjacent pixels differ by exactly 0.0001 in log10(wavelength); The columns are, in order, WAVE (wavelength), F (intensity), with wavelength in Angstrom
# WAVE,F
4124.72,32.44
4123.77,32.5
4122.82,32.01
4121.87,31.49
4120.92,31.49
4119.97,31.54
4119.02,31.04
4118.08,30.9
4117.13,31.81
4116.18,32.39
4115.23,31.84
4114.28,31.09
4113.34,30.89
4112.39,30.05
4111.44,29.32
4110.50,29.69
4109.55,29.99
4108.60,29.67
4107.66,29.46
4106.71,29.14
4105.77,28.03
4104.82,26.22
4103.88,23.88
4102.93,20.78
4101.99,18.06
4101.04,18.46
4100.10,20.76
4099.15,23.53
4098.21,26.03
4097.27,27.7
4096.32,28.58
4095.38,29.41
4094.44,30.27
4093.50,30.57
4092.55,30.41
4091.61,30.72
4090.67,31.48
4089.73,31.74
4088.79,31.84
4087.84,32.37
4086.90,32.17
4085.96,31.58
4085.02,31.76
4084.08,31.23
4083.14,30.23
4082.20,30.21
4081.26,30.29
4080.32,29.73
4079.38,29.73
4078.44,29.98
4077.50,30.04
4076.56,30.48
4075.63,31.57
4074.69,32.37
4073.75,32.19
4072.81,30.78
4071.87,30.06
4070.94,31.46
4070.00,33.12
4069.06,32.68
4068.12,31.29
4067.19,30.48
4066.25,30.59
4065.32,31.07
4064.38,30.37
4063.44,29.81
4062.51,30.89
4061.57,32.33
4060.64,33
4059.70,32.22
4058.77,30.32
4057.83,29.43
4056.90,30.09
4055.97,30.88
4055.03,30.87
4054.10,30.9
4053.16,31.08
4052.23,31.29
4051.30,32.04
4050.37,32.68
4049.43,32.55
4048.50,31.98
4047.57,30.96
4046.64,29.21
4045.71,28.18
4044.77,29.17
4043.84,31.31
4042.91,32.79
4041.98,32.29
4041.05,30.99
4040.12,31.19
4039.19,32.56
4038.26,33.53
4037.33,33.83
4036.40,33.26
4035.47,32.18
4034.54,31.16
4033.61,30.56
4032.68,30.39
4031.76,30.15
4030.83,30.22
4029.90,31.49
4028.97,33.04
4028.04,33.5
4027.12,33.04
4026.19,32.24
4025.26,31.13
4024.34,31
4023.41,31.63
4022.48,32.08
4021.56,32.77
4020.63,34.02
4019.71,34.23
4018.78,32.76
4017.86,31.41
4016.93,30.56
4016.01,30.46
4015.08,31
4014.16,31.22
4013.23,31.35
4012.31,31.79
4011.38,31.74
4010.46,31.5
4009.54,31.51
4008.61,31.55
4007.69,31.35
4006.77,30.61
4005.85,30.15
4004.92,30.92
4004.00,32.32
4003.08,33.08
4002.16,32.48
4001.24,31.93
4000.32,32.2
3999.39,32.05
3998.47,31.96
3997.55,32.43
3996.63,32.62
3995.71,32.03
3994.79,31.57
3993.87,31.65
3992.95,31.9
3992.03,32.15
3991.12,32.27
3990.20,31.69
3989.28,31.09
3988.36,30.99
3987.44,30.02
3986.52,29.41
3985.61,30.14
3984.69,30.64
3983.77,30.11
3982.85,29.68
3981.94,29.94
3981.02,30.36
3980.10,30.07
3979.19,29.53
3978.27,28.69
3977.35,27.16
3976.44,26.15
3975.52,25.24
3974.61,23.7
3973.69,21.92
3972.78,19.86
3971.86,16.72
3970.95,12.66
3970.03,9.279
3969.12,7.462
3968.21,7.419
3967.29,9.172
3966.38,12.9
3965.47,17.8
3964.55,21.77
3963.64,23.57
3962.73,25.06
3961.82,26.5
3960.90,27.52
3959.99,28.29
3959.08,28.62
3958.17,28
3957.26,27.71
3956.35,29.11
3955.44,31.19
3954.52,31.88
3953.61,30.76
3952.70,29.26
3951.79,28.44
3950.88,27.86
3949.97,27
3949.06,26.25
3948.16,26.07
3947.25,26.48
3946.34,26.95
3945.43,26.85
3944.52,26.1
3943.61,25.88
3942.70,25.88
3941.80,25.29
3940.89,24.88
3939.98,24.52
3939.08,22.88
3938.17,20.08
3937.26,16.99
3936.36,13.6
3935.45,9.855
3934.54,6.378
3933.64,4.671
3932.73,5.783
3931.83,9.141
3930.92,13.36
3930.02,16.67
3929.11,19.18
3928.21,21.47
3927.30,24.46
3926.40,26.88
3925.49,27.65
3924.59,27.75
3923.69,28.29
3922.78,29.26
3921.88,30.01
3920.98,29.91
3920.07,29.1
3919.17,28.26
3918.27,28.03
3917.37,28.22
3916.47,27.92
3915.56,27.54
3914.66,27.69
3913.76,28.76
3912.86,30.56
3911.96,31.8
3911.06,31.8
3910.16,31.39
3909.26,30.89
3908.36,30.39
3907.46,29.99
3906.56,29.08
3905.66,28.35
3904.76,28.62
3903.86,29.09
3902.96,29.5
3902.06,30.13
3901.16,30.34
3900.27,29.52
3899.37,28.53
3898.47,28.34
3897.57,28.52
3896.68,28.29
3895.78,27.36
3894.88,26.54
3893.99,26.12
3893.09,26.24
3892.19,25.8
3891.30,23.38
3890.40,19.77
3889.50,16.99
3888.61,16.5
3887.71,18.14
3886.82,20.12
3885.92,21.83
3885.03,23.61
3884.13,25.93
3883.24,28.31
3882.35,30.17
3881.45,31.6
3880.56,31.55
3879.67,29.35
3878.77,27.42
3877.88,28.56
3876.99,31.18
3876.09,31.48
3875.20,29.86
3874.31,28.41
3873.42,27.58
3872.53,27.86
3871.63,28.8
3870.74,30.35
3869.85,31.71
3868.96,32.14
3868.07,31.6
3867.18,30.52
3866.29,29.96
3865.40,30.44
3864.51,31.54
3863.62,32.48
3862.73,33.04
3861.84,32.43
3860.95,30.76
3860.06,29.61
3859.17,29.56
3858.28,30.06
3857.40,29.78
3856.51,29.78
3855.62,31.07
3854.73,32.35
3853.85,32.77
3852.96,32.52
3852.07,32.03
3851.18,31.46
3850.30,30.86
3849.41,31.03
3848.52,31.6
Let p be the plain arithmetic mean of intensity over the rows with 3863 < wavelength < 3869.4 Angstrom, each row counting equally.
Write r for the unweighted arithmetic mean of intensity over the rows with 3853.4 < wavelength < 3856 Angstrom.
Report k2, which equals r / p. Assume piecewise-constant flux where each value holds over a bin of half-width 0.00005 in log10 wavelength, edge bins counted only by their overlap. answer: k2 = 1.03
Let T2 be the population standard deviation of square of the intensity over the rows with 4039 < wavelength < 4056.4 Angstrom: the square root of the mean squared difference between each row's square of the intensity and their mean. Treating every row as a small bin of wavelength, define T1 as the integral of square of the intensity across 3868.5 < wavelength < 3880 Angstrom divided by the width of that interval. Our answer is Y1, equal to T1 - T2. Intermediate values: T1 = 878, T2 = 75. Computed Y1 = 803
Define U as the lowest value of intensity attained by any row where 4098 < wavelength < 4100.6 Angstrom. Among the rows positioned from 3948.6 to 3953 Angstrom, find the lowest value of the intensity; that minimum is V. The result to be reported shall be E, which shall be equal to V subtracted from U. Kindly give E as -5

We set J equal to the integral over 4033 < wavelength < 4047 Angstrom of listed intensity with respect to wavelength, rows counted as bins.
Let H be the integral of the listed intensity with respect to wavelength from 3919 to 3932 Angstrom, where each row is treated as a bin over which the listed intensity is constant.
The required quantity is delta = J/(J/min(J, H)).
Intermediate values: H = 316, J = 441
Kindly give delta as 316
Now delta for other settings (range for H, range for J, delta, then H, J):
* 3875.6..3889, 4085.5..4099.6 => 354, 354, 422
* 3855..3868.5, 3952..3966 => 379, 417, 379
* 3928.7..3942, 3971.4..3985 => 204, 204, 362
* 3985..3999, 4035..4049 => 441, 441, 442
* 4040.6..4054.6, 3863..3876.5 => 410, 436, 410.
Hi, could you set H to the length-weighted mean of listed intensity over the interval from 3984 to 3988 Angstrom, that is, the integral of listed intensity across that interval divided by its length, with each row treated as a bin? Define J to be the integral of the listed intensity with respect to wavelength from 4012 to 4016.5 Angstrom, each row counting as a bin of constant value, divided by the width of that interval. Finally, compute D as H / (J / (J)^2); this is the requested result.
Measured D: 937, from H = 30.1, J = 31.2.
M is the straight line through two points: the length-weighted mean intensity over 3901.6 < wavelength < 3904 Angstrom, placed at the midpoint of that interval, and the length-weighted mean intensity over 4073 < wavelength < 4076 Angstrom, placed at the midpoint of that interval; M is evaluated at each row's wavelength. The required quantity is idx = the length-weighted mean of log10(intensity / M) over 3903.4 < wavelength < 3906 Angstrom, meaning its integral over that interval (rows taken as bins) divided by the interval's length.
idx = -0.014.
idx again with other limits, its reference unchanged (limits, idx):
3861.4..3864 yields 0.051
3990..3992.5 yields 0.018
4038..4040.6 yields 0.012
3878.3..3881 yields 0.002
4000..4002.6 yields 0.018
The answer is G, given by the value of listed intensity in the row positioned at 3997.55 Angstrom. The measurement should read 32.43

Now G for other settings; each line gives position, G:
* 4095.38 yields 29.41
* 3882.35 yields 30.17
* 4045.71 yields 28.18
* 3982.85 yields 29.68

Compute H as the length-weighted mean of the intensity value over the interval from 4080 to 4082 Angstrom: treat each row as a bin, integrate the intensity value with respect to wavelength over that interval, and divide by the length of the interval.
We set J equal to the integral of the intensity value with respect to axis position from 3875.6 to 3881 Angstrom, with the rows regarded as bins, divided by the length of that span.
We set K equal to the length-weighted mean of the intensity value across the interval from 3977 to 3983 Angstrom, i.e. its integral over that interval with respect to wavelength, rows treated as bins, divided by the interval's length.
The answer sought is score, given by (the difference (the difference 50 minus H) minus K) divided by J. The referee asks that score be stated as -0.31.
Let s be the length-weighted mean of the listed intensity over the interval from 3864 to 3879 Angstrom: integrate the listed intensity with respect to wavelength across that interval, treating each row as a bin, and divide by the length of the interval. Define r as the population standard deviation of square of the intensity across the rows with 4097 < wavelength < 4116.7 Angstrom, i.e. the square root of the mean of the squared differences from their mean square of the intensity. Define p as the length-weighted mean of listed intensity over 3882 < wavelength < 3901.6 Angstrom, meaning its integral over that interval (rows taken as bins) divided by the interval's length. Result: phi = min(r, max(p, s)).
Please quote 30.0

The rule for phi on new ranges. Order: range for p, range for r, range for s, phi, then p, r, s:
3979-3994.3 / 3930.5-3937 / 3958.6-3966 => 30.7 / 31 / 62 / 24.8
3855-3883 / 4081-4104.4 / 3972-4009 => 30.3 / 30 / 228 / 30.0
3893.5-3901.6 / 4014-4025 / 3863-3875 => 30.3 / 28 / 79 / 30.3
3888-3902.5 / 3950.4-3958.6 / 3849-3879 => 30.6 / 26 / 87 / 30.6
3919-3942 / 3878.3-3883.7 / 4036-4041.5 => 32.6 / 20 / 92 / 32.6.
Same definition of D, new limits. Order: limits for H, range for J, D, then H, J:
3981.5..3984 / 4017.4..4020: 980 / 29.9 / 32.7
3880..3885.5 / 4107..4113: 847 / 28.6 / 29.7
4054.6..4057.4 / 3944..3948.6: 810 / 30.6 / 26.4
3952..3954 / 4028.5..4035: 923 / 29.8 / 31.0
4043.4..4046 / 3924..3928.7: 759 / 29.5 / 25.7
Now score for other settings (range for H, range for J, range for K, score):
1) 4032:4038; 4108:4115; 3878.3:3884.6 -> -0.37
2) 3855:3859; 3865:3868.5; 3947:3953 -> -0.25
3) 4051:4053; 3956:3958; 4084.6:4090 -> -0.48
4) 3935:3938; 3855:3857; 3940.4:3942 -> 0.36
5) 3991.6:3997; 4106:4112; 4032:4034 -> -0.42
